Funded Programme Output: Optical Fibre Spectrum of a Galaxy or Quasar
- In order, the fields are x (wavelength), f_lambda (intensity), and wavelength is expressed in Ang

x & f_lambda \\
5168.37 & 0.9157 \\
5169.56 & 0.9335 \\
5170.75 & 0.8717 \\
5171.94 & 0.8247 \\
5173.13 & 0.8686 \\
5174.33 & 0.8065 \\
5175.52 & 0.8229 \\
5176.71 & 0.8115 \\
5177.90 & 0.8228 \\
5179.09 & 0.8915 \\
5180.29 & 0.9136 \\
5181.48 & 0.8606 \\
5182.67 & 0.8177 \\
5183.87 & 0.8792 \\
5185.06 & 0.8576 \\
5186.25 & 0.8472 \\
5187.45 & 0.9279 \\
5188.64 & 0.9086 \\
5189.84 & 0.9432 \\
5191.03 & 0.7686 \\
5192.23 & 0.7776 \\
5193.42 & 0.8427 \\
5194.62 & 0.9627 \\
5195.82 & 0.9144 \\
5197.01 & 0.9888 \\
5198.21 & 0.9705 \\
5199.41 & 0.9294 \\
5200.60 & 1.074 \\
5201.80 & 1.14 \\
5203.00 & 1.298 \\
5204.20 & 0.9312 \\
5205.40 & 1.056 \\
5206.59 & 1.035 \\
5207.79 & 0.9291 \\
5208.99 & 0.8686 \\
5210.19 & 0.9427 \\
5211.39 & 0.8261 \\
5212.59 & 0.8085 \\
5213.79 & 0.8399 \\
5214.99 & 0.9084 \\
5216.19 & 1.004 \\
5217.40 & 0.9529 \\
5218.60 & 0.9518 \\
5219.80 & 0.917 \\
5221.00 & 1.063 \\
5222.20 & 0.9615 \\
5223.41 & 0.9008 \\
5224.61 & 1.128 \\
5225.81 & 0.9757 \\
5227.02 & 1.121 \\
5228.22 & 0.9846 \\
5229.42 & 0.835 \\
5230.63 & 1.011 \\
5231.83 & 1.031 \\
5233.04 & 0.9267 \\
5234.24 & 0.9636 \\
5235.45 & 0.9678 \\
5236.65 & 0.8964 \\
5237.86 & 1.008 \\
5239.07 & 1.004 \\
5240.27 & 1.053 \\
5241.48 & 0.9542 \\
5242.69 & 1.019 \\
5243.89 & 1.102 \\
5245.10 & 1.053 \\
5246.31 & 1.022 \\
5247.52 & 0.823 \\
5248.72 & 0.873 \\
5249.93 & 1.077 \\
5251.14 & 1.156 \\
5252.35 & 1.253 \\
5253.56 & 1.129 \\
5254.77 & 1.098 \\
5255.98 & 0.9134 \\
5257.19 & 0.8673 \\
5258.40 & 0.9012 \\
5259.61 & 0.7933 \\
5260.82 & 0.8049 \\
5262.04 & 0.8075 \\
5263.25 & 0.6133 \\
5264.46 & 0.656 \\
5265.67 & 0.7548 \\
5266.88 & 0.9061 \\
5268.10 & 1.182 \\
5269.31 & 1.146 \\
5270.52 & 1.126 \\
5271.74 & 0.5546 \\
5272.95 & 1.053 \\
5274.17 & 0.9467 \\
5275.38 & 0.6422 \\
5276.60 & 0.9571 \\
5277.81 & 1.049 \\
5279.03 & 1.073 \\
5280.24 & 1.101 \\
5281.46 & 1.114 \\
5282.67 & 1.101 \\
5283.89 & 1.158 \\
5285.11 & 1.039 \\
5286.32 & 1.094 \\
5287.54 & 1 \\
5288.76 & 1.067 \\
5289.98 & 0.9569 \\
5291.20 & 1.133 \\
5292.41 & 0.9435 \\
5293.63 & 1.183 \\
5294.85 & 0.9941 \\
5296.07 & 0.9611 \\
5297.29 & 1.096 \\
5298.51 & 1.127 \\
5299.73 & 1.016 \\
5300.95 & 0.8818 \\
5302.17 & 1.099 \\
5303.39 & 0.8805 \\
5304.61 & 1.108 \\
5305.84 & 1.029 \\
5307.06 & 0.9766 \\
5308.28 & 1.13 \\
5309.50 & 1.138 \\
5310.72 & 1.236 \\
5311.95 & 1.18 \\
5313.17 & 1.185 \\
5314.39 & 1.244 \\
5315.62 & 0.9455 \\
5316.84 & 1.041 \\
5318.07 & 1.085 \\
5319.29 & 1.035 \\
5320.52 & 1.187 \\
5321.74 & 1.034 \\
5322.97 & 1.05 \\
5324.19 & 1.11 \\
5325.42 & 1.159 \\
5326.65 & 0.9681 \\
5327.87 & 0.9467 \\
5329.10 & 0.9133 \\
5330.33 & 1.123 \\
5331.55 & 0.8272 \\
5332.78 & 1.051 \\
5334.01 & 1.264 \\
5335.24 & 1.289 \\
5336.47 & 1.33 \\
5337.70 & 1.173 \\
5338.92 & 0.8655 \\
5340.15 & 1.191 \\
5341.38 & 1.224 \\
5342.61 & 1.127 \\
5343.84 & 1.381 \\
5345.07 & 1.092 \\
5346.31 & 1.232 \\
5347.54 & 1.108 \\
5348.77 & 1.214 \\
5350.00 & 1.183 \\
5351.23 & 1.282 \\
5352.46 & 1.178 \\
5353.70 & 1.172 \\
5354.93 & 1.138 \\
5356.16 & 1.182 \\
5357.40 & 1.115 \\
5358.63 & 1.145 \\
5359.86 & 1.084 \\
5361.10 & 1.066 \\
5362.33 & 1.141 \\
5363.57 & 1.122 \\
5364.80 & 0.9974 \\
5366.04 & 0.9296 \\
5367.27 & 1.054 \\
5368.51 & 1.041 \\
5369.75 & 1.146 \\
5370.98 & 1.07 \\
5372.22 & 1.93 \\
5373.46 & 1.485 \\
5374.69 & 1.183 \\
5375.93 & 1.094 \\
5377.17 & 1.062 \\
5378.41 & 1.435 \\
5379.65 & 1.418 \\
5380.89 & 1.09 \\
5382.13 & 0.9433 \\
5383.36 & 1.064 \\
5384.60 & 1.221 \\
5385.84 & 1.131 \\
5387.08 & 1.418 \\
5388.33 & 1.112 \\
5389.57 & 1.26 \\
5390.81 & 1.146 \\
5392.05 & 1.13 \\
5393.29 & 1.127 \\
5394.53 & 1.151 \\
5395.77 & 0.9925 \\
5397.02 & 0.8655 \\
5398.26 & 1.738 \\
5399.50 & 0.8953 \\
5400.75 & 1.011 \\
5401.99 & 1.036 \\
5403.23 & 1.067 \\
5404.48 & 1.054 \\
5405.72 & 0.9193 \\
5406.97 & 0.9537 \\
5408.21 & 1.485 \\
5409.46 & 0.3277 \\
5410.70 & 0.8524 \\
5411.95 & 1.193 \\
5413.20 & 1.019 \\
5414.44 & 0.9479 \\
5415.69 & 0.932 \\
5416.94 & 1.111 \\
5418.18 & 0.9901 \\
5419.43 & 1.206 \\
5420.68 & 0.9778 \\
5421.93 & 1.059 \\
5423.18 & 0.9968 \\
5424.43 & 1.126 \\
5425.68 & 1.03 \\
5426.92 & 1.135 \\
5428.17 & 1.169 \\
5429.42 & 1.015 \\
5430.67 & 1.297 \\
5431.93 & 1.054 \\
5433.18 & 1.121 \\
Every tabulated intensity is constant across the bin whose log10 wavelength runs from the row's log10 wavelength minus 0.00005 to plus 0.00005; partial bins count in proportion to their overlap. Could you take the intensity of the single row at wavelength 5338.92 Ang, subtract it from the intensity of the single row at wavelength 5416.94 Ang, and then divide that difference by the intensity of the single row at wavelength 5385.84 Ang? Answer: 0.22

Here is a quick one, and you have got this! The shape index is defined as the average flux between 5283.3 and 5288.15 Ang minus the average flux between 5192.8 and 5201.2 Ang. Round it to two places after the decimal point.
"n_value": 0.12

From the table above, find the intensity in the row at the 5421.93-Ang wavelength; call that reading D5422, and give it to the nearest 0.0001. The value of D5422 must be 1.0590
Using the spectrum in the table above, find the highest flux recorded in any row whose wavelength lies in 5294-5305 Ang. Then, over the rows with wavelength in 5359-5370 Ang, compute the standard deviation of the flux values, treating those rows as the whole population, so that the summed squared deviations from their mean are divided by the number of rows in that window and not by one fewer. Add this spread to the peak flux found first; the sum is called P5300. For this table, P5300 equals 1.19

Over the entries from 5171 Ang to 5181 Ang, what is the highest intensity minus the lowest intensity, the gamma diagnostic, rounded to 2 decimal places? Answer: 0.11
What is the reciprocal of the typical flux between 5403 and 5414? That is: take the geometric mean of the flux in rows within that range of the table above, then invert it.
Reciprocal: 1.08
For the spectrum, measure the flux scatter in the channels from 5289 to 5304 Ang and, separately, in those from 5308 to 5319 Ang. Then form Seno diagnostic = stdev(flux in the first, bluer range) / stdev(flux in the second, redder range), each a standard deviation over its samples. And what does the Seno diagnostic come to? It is 1.1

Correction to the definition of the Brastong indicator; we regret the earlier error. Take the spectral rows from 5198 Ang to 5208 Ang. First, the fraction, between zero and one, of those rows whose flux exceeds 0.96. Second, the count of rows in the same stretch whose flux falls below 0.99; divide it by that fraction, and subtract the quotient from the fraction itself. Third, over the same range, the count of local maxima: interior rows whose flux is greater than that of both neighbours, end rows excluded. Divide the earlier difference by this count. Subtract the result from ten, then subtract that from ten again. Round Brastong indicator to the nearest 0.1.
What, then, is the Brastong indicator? -2.7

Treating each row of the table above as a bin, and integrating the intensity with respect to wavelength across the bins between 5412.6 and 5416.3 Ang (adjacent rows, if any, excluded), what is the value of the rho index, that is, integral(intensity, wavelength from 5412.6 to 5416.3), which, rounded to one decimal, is 3.6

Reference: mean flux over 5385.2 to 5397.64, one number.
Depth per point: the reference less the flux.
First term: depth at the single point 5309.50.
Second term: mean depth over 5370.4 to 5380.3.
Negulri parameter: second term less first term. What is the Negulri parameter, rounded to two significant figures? -0.20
